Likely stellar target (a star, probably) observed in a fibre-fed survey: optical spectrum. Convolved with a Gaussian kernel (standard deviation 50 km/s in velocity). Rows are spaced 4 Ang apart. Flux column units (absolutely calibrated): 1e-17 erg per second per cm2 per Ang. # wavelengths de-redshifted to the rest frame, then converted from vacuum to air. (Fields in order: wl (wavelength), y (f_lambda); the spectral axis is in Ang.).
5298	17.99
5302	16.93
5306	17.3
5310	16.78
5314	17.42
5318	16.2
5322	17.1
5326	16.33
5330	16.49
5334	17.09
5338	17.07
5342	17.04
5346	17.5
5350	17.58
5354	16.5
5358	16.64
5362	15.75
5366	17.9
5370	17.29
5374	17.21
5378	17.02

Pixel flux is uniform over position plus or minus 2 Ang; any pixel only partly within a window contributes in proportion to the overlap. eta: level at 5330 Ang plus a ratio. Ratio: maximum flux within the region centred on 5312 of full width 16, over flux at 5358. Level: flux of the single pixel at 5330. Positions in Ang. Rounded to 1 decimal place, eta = 17.5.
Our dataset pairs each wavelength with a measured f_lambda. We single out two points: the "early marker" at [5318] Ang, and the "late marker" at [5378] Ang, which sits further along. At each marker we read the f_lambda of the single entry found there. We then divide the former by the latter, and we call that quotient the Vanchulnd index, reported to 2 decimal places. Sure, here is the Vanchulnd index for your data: 0.95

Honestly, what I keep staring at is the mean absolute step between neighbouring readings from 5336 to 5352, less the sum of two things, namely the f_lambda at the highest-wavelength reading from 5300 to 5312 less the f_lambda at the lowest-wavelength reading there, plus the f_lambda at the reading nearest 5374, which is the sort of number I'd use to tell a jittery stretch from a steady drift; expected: -16.9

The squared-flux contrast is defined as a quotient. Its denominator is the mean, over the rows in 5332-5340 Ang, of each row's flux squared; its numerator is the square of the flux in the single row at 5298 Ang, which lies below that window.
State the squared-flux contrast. 1.11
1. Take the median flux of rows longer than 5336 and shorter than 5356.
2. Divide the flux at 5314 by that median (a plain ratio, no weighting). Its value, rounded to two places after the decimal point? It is 1.02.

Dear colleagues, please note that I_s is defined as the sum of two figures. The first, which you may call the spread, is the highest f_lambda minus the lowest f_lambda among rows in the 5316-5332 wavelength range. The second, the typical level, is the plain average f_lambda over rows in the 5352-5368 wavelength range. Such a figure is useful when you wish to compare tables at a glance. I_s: 17.6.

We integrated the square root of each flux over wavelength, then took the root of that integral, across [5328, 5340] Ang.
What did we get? 7.0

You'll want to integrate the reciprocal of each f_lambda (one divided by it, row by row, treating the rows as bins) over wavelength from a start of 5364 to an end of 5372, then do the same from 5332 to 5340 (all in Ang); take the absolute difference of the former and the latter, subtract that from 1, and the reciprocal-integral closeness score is 0.9864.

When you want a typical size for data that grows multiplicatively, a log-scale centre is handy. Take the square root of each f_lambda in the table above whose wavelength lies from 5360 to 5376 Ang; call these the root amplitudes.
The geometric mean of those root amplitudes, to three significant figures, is 4.13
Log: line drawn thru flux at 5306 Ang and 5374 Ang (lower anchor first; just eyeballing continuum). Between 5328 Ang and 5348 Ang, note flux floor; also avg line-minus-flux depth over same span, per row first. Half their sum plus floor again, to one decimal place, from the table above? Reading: 24.8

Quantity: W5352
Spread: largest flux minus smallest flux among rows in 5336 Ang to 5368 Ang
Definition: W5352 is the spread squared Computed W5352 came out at 4.6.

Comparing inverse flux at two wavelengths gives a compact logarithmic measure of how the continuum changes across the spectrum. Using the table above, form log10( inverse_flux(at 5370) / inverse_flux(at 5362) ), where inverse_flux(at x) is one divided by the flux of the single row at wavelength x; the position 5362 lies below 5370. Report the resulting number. -0.041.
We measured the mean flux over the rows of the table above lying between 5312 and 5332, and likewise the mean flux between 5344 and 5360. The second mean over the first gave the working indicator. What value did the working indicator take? 1.02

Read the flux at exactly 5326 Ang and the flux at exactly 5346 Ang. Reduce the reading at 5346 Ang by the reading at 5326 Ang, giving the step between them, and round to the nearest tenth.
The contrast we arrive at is 1.2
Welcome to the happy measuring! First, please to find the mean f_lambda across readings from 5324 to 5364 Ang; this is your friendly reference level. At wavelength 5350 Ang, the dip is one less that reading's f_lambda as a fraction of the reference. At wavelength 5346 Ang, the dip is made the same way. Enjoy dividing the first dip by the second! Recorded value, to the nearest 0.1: 1.1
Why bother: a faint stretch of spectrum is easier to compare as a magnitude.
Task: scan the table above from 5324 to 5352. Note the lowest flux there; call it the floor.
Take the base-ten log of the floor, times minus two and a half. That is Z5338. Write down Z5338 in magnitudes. -3.03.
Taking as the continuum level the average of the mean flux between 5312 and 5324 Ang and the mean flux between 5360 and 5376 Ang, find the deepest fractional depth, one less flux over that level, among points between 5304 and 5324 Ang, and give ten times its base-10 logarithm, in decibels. -13.4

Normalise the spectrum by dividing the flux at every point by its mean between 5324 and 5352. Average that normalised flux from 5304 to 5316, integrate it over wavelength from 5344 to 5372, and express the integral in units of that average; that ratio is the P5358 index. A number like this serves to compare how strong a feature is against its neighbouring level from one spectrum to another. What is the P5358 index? 28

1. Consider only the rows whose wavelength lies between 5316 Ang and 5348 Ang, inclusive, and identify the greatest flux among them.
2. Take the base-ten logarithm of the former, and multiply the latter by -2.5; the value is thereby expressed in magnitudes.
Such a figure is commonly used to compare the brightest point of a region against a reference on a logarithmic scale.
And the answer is -3.11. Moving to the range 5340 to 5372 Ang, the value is -3.13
